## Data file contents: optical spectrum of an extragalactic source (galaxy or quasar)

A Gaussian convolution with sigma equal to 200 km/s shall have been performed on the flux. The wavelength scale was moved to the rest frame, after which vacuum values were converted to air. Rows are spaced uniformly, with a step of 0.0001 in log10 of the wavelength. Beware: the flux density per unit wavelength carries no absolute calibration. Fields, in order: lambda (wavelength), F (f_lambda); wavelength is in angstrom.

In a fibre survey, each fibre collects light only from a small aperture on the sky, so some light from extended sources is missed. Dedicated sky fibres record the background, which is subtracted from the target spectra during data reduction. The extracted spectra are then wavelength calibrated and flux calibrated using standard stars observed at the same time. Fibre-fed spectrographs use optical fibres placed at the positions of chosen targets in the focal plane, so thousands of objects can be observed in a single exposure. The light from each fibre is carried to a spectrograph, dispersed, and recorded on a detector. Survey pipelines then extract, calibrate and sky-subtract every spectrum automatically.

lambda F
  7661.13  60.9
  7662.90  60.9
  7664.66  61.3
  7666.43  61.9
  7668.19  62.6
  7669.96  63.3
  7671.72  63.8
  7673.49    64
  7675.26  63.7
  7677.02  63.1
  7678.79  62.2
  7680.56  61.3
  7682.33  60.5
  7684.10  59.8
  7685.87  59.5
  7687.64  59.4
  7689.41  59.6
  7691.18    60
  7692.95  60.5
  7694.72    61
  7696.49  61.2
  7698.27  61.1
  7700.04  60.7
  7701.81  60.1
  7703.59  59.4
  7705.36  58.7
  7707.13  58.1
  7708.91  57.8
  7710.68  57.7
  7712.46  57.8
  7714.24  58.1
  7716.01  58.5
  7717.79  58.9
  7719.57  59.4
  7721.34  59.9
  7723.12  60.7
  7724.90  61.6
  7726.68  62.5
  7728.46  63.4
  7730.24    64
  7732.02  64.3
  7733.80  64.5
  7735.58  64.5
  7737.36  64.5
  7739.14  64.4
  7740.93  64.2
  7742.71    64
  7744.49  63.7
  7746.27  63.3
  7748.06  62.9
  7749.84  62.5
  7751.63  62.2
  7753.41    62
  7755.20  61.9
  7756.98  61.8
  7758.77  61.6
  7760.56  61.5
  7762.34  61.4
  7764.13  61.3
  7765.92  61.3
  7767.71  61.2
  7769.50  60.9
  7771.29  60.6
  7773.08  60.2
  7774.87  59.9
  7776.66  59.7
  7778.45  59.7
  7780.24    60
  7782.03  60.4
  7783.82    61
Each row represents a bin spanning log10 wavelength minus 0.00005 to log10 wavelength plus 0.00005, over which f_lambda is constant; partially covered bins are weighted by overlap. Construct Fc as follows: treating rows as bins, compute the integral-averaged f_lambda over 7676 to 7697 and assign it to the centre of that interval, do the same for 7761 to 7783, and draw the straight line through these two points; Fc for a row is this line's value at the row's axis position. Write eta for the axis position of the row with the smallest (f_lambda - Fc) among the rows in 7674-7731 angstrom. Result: 7710.68 angstrom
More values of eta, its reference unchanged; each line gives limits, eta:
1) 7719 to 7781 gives 7719.57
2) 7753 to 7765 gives 7764.13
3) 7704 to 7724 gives 7710.68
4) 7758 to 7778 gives 7776.66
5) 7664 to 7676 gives 7664.66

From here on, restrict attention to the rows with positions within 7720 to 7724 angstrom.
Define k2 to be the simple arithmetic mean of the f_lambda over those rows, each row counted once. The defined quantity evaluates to 60.3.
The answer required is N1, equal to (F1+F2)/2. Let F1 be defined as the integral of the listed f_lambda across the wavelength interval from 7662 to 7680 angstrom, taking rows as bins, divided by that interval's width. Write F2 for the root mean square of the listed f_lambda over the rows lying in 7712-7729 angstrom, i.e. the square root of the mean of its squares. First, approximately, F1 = 62.7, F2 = 60.1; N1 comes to 61.38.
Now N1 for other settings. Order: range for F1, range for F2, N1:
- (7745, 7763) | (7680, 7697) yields 61.22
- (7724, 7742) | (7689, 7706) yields 62.01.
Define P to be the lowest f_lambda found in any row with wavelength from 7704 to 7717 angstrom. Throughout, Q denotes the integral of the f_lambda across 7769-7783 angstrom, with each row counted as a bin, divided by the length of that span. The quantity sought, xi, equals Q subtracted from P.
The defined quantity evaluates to -2.5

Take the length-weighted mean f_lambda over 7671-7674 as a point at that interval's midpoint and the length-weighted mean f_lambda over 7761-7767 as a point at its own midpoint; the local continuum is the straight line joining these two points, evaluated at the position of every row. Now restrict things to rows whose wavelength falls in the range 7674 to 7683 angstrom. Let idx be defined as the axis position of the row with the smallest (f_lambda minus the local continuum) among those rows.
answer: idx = 7682.33 angstrom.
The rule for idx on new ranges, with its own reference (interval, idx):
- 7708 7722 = 7710.68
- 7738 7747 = 7746.27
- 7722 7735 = 7723.12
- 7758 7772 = 7771.29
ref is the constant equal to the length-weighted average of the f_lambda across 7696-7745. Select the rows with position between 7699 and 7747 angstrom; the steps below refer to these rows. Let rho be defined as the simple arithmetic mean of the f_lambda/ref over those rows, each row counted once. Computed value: 1.00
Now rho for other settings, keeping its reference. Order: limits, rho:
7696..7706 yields 0.98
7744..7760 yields 1.02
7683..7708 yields 0.98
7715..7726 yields 0.98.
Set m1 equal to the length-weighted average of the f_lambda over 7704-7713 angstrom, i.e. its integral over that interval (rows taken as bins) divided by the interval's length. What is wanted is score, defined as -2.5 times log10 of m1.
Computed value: -4.41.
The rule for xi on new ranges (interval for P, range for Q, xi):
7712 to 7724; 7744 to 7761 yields -4.5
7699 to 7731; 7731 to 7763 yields -5.4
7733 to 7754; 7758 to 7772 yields 0.8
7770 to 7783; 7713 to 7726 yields 0.1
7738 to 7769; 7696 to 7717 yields 2.2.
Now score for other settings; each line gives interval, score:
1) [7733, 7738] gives -4.52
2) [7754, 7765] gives -4.47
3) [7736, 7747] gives -4.52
